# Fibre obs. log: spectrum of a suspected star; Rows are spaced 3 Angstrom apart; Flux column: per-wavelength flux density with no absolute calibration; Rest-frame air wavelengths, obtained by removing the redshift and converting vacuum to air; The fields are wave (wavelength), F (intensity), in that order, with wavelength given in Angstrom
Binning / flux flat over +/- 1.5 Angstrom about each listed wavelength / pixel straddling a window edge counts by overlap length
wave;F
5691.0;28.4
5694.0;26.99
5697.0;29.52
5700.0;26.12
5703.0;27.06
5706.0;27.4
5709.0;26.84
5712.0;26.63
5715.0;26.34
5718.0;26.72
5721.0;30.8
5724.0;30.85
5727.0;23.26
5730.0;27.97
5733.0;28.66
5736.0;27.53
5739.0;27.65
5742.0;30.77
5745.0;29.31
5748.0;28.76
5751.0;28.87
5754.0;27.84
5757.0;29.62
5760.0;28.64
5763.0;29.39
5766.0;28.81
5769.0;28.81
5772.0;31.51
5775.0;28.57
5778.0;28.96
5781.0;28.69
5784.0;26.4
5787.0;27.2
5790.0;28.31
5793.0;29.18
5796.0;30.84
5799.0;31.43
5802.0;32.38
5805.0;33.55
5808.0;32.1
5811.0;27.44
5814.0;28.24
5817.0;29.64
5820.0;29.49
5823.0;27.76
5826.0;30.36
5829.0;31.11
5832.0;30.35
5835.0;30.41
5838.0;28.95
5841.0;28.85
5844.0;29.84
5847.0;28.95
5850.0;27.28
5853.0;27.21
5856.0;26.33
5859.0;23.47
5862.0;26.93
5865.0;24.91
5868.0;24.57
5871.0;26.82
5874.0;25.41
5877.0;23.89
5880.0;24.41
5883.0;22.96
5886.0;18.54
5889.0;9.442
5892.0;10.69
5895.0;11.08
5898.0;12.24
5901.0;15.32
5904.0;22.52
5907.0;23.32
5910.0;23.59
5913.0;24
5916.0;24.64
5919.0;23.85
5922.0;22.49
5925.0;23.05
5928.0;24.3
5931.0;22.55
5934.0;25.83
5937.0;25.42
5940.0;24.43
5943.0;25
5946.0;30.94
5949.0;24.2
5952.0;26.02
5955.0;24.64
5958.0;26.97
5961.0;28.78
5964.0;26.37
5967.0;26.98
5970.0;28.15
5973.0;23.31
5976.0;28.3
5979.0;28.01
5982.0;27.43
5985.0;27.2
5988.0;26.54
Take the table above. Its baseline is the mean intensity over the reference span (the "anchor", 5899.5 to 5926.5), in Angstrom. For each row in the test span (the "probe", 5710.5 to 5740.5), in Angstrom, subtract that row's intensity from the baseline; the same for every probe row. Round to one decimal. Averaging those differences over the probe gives -5.1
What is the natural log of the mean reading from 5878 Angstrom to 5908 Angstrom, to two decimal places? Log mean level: 2.84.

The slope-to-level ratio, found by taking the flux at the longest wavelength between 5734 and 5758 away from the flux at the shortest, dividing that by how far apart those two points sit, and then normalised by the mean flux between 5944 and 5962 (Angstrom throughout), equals 0.0037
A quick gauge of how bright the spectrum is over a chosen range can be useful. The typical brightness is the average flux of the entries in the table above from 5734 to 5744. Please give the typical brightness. 28.7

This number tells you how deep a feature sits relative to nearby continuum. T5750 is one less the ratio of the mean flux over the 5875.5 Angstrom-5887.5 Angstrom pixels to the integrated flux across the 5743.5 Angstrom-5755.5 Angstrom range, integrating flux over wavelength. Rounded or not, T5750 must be 0.935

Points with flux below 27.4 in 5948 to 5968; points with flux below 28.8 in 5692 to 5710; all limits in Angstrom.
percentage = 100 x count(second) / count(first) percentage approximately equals 83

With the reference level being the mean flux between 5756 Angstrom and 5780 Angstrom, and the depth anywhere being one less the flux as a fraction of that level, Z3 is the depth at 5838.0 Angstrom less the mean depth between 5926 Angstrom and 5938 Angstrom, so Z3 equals -0.15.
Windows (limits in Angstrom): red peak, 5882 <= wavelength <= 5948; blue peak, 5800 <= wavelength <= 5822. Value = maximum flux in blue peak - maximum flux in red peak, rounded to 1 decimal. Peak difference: 2.6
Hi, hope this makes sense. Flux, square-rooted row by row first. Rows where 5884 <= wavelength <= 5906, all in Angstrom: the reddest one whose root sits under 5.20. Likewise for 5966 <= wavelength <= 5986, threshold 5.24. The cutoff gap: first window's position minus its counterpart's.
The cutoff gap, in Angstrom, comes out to -81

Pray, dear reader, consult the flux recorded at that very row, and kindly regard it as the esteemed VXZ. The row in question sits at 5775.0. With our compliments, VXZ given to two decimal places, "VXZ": 28.57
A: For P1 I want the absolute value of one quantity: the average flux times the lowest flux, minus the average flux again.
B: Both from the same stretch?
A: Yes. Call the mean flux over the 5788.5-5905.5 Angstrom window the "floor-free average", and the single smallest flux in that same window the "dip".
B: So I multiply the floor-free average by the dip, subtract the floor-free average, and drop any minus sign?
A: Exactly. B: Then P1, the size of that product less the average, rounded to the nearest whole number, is 217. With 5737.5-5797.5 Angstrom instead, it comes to 734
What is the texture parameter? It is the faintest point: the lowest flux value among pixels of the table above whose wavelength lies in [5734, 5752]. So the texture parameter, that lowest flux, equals 27.53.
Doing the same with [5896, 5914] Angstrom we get 12.24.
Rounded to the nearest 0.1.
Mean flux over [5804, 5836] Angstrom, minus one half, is 29.5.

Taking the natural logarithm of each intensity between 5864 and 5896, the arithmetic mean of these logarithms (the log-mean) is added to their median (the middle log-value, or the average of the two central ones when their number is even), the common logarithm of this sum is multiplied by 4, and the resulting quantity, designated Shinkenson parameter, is 3.15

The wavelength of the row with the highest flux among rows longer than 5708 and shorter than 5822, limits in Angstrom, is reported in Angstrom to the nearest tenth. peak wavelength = 5805.0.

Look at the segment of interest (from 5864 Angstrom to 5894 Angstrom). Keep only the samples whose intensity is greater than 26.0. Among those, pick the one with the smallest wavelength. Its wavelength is 5871.0 Angstrom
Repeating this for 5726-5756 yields 5730.0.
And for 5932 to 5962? 5946.0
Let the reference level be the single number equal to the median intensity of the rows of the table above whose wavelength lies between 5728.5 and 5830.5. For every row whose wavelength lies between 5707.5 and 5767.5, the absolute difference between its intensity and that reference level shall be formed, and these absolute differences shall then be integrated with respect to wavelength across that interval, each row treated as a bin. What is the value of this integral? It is 81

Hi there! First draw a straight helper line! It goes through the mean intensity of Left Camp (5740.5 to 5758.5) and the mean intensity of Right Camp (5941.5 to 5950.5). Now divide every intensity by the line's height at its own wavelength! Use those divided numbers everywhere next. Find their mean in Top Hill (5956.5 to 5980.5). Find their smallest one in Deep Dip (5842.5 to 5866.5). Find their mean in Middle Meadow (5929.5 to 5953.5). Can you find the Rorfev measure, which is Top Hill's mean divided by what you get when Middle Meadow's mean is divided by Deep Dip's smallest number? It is 0.91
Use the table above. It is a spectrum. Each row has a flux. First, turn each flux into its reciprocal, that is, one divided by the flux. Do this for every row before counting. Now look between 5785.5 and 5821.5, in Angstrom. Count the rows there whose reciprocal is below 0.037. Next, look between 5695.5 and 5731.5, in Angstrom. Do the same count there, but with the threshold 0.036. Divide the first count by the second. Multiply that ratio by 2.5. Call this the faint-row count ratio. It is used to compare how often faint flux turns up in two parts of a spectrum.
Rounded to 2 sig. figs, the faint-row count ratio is 7.5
